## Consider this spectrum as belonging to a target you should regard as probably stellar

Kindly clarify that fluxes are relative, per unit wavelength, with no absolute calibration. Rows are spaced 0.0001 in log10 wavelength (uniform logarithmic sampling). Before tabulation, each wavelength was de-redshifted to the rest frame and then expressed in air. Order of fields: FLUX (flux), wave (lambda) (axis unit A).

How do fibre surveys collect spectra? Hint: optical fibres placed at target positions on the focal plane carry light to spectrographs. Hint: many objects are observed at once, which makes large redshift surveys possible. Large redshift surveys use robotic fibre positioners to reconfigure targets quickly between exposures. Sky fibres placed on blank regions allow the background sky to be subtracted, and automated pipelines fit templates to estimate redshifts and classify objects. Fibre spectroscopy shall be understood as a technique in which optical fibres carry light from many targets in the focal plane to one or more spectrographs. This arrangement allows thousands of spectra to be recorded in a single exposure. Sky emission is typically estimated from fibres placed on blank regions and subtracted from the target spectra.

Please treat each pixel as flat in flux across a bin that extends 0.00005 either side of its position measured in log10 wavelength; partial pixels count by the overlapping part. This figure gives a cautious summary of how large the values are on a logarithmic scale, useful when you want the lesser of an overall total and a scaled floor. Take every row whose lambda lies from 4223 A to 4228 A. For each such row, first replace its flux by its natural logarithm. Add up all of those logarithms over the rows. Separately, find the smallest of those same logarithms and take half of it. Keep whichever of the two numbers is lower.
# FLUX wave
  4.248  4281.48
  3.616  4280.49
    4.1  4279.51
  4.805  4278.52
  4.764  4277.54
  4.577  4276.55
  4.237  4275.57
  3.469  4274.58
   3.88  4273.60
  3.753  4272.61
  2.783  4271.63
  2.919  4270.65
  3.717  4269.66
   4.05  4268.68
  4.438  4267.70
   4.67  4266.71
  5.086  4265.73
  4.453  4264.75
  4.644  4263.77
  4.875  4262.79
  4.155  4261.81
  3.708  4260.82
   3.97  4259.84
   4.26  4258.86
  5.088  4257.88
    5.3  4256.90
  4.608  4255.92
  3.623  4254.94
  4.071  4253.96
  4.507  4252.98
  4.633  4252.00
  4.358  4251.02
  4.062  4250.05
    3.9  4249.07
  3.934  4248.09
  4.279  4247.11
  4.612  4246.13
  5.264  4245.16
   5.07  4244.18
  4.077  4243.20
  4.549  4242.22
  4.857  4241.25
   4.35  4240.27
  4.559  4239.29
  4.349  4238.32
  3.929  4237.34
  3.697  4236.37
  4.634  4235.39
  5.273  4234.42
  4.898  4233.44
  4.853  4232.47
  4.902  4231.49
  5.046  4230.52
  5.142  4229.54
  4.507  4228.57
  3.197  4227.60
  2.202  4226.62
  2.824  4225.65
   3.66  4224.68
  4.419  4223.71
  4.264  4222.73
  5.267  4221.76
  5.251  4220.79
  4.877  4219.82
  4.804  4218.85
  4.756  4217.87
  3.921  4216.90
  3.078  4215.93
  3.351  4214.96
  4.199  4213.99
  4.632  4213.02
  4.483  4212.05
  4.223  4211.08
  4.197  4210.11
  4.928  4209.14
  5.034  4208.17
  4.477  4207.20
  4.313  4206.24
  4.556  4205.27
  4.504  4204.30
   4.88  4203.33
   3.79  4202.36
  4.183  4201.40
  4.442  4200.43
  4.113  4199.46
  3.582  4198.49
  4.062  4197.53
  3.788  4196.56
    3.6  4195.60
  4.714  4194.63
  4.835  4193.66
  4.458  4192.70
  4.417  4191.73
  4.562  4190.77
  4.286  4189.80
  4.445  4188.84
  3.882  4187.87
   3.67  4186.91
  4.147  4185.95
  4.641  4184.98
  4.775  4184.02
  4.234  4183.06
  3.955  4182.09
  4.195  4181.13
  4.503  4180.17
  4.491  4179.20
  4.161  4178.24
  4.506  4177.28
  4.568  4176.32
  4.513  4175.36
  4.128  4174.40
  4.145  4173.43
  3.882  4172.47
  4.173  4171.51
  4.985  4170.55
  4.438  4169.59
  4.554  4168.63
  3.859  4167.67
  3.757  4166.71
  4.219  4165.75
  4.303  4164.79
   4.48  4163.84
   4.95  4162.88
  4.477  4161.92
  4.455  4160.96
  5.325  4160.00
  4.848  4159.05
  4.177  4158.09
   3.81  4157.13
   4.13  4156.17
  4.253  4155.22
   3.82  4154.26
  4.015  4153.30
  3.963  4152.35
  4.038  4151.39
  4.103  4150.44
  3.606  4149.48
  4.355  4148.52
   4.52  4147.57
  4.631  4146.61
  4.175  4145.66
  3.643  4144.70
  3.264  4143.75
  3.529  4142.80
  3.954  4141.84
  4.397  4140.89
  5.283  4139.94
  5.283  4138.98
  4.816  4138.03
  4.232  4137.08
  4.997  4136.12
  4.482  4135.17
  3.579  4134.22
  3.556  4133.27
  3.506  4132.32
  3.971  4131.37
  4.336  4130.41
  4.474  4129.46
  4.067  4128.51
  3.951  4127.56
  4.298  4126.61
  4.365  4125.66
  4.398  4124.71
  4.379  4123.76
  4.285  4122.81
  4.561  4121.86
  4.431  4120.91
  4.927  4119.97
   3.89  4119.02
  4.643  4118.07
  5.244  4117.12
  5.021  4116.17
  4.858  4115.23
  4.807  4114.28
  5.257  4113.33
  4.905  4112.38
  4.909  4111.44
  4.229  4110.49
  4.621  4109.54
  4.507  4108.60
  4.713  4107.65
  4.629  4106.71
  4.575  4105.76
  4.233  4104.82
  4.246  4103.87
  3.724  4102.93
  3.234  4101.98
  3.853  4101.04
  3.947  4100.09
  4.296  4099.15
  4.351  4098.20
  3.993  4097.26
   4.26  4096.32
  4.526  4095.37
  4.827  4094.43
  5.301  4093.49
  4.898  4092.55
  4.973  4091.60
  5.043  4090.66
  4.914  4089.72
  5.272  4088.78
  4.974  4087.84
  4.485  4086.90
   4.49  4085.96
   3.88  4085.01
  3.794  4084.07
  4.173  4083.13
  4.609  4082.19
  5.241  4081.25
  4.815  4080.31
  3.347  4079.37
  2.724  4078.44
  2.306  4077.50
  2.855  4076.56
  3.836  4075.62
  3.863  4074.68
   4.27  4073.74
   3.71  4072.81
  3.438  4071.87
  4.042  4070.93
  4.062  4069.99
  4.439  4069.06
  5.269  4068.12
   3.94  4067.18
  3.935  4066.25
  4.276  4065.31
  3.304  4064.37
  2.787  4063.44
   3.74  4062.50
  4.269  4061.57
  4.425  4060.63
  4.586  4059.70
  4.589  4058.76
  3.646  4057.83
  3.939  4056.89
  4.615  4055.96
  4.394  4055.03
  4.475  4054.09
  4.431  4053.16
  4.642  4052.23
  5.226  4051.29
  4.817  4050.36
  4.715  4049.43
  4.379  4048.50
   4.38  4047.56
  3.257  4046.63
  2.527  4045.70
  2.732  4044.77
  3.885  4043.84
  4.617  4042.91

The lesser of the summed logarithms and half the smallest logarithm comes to 0.39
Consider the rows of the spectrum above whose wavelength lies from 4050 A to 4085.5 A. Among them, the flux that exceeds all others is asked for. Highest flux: 5.269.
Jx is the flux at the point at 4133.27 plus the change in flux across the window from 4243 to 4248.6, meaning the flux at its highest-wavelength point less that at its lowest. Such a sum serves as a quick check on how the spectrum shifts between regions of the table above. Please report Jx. 3.41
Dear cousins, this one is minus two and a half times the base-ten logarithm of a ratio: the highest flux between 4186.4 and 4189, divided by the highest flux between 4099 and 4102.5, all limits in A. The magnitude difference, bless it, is -0.04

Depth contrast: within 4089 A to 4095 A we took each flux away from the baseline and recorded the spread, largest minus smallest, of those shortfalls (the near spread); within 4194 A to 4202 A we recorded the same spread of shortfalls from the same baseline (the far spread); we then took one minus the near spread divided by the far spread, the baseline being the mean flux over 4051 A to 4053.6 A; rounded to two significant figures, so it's 0.58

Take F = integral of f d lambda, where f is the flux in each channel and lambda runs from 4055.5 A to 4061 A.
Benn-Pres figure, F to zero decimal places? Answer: 24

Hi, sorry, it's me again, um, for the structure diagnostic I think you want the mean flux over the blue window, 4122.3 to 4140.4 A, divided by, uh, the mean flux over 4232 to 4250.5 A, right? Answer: 0.966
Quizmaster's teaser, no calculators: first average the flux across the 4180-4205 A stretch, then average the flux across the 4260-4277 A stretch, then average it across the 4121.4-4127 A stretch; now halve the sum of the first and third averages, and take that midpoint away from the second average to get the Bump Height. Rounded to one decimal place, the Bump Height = -0.2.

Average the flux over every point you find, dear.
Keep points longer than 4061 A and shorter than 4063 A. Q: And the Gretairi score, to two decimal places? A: 4.00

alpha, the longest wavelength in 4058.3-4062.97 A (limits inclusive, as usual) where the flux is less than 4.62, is 4062.50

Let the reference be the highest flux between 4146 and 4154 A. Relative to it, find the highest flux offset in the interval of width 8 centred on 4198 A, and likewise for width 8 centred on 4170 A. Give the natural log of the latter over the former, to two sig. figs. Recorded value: 1.5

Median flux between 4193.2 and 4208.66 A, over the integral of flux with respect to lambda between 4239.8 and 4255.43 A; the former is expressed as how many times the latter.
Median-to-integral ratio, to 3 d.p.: 0.064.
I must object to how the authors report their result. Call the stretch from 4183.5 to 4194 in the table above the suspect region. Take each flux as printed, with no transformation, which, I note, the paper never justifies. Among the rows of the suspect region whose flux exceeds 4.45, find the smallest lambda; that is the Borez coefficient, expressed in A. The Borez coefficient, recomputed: 4184.02 A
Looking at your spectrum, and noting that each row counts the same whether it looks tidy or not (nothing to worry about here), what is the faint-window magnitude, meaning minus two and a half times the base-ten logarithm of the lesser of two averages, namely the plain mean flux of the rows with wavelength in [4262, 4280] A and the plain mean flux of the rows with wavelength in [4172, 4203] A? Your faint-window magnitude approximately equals -1.55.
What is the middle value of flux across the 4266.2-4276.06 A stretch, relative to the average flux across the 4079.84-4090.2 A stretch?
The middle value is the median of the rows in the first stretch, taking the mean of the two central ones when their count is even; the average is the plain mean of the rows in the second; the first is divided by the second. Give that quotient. 0.83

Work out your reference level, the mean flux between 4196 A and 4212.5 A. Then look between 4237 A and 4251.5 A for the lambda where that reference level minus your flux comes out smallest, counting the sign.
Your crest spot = 4245.16 A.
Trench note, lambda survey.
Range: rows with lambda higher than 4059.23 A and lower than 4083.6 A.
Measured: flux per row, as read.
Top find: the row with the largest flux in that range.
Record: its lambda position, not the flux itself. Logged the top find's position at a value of 4068.12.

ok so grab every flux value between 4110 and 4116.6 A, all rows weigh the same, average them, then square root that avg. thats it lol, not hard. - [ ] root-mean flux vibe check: 2.20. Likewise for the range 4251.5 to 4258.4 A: 2.13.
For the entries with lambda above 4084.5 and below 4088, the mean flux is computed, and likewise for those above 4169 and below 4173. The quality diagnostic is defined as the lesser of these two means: 4.37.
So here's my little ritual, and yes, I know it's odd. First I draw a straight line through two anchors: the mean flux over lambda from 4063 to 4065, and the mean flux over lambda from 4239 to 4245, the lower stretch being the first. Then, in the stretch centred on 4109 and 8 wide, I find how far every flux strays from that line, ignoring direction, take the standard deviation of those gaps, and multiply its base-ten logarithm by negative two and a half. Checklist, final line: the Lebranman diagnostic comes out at 1.7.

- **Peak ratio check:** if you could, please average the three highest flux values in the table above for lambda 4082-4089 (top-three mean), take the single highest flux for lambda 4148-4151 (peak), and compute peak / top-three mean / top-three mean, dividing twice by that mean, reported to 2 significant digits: 0.18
